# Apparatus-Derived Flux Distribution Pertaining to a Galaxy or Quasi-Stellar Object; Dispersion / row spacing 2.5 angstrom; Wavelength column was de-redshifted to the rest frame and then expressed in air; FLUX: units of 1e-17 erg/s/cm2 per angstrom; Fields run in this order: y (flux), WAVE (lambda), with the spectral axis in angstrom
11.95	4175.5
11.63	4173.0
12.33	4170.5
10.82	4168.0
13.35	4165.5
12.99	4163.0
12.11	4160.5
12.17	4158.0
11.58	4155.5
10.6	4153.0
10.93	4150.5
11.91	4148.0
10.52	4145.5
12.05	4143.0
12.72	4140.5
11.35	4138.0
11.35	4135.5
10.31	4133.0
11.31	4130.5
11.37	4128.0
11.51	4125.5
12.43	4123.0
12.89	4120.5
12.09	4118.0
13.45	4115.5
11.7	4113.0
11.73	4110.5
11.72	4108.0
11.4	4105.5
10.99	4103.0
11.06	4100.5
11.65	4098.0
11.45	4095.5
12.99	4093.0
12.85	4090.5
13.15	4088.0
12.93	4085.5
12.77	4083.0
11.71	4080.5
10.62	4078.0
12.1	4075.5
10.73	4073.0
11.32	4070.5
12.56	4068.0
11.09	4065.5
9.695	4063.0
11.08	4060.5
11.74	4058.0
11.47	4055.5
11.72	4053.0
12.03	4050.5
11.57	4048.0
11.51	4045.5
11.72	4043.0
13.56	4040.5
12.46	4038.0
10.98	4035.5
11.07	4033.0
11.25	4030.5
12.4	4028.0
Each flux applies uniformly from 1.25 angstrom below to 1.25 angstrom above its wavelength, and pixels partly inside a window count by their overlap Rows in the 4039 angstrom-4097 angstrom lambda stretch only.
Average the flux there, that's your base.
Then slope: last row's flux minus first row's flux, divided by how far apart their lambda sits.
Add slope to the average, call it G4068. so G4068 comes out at 11.8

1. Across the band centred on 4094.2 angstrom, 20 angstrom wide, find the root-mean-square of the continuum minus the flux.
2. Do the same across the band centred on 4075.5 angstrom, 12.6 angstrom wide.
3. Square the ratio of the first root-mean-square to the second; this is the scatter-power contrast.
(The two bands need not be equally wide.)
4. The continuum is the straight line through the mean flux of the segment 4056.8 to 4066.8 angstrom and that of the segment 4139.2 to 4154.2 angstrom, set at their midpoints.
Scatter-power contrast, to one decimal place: 4.6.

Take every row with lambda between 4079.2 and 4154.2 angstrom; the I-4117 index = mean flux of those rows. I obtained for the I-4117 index 11.8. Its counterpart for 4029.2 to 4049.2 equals 11.8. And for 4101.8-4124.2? 12.0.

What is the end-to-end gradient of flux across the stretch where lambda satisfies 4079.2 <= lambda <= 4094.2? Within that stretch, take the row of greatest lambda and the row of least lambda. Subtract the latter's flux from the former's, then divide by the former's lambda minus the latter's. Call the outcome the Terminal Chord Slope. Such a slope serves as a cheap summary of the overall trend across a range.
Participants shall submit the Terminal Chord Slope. 0.10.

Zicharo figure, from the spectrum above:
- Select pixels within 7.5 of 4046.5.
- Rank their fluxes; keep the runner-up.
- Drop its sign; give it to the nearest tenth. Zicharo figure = 12.0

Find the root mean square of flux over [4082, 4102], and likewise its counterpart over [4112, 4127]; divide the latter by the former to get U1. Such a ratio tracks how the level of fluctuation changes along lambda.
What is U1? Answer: 1.00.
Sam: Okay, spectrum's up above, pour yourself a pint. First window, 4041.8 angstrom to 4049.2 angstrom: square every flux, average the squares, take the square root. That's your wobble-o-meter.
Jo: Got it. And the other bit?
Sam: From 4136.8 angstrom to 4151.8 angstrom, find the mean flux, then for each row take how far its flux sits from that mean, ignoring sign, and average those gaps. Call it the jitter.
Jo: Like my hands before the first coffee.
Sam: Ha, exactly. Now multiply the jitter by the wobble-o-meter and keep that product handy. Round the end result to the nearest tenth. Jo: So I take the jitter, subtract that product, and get -6.9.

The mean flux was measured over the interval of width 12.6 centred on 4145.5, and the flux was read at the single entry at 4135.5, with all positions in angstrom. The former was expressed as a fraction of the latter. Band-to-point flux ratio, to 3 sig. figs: 1.02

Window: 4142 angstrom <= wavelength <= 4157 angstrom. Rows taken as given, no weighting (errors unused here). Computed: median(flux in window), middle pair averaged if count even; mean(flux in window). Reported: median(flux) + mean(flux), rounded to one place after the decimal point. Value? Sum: 22.5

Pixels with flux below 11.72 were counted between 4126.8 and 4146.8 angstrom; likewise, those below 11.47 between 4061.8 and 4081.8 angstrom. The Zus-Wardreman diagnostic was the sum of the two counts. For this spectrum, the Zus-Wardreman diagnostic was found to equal 11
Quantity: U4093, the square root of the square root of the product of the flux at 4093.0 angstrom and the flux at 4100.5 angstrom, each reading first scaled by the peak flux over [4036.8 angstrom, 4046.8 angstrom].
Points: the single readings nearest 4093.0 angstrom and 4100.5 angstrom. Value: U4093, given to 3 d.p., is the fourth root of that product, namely 0.940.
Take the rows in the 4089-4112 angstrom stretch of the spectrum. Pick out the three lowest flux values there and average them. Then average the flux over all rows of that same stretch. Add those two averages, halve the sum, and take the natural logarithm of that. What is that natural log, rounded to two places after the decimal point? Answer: 2.44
